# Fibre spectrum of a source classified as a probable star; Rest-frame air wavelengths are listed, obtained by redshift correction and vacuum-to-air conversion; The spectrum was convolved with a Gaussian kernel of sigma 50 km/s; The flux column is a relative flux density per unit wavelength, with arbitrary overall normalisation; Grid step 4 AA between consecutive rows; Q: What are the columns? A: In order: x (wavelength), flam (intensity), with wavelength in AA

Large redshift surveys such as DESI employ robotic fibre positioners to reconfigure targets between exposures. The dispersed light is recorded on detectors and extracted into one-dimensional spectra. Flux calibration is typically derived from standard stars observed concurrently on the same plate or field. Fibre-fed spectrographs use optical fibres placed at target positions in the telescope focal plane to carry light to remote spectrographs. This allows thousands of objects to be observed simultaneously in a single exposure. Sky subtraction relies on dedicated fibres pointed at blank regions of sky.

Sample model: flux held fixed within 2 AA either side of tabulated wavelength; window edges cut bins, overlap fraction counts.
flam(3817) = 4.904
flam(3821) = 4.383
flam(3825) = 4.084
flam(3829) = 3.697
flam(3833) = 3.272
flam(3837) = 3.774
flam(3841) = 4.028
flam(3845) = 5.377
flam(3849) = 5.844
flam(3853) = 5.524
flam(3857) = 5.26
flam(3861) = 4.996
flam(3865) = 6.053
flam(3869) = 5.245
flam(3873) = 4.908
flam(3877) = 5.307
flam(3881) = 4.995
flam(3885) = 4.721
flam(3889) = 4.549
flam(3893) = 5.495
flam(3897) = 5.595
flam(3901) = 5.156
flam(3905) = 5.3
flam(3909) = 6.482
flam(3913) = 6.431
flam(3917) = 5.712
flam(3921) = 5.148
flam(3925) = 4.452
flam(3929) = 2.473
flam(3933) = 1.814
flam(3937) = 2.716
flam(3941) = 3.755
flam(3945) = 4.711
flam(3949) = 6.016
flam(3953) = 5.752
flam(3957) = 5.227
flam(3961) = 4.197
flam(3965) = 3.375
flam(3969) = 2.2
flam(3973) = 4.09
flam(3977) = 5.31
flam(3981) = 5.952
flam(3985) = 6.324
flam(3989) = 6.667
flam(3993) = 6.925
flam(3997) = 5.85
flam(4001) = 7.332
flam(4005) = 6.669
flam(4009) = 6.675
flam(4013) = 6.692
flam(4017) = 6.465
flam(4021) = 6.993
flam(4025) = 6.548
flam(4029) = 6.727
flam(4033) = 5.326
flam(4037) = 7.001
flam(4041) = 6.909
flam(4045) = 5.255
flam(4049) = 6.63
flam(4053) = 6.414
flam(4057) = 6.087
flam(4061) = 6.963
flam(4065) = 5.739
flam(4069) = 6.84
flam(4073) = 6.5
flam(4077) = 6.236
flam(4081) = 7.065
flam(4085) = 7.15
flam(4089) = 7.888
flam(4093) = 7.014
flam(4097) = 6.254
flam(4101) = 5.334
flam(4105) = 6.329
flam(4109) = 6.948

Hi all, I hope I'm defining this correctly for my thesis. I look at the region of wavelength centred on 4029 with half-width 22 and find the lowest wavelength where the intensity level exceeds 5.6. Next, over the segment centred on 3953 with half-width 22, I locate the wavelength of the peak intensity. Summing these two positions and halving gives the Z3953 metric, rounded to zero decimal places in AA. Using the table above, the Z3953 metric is 3979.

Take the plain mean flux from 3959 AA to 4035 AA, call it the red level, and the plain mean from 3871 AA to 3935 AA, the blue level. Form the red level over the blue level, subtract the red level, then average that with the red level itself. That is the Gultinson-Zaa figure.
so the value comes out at 0.591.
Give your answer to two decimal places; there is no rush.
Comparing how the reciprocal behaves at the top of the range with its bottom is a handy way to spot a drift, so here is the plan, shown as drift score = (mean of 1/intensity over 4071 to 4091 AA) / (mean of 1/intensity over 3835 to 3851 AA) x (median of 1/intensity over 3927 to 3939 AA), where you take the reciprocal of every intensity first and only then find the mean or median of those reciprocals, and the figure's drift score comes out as 0.27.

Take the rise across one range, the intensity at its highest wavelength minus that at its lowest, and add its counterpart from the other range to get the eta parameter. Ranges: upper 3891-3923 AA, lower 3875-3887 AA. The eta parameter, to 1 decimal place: -0.9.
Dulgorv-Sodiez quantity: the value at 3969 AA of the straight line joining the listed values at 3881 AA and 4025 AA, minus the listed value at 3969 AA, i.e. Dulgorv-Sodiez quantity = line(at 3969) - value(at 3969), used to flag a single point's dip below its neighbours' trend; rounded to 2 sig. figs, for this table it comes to 3.7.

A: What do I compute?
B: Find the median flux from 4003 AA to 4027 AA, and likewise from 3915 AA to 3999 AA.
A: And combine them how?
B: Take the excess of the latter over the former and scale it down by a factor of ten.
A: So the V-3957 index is -0.152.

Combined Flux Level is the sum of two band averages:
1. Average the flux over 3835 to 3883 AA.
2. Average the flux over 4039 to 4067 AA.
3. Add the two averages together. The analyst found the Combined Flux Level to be 11.4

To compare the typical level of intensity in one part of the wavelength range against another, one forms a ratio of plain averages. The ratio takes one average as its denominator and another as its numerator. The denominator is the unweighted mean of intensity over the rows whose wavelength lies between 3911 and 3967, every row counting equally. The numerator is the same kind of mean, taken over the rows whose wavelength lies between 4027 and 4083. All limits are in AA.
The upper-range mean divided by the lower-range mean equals 1.45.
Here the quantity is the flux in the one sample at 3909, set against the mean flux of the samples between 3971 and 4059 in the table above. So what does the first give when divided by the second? 1.03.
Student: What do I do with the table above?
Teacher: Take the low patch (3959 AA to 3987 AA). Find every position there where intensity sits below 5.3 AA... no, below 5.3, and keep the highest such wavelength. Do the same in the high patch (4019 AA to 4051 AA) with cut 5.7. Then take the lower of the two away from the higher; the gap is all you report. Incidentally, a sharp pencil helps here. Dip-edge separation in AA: 72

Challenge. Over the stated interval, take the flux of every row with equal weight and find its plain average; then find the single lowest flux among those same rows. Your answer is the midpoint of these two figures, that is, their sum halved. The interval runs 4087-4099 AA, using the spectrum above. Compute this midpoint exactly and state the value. 6.7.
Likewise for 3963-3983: 3.2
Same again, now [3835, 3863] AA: 4.4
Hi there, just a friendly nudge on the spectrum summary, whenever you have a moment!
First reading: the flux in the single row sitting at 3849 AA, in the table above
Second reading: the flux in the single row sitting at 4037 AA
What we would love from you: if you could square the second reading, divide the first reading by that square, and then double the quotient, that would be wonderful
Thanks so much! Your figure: 0.24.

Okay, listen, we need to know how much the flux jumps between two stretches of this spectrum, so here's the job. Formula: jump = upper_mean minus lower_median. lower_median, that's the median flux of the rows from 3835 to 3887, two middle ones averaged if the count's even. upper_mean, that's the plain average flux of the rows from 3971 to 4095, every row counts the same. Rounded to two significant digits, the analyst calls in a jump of 1.2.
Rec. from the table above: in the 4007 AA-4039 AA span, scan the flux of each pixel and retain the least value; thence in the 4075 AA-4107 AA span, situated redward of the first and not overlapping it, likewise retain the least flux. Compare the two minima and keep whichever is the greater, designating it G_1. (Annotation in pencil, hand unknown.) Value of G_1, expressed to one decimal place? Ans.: 5.3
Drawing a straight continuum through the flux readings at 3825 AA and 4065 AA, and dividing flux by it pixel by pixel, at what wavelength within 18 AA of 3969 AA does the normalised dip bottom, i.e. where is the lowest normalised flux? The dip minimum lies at 3969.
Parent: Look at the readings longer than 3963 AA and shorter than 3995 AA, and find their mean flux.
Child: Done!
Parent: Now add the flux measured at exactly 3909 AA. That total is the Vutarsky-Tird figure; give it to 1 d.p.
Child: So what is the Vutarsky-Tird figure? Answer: 11.6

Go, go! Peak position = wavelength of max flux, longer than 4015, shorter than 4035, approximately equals 4021 AA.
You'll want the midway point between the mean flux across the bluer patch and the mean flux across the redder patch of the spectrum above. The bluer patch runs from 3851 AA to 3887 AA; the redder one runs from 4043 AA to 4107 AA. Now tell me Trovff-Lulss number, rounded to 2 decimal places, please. 5.85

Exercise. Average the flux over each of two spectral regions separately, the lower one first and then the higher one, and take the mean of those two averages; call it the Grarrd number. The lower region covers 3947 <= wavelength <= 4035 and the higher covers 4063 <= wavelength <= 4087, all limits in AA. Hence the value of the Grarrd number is 6.2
